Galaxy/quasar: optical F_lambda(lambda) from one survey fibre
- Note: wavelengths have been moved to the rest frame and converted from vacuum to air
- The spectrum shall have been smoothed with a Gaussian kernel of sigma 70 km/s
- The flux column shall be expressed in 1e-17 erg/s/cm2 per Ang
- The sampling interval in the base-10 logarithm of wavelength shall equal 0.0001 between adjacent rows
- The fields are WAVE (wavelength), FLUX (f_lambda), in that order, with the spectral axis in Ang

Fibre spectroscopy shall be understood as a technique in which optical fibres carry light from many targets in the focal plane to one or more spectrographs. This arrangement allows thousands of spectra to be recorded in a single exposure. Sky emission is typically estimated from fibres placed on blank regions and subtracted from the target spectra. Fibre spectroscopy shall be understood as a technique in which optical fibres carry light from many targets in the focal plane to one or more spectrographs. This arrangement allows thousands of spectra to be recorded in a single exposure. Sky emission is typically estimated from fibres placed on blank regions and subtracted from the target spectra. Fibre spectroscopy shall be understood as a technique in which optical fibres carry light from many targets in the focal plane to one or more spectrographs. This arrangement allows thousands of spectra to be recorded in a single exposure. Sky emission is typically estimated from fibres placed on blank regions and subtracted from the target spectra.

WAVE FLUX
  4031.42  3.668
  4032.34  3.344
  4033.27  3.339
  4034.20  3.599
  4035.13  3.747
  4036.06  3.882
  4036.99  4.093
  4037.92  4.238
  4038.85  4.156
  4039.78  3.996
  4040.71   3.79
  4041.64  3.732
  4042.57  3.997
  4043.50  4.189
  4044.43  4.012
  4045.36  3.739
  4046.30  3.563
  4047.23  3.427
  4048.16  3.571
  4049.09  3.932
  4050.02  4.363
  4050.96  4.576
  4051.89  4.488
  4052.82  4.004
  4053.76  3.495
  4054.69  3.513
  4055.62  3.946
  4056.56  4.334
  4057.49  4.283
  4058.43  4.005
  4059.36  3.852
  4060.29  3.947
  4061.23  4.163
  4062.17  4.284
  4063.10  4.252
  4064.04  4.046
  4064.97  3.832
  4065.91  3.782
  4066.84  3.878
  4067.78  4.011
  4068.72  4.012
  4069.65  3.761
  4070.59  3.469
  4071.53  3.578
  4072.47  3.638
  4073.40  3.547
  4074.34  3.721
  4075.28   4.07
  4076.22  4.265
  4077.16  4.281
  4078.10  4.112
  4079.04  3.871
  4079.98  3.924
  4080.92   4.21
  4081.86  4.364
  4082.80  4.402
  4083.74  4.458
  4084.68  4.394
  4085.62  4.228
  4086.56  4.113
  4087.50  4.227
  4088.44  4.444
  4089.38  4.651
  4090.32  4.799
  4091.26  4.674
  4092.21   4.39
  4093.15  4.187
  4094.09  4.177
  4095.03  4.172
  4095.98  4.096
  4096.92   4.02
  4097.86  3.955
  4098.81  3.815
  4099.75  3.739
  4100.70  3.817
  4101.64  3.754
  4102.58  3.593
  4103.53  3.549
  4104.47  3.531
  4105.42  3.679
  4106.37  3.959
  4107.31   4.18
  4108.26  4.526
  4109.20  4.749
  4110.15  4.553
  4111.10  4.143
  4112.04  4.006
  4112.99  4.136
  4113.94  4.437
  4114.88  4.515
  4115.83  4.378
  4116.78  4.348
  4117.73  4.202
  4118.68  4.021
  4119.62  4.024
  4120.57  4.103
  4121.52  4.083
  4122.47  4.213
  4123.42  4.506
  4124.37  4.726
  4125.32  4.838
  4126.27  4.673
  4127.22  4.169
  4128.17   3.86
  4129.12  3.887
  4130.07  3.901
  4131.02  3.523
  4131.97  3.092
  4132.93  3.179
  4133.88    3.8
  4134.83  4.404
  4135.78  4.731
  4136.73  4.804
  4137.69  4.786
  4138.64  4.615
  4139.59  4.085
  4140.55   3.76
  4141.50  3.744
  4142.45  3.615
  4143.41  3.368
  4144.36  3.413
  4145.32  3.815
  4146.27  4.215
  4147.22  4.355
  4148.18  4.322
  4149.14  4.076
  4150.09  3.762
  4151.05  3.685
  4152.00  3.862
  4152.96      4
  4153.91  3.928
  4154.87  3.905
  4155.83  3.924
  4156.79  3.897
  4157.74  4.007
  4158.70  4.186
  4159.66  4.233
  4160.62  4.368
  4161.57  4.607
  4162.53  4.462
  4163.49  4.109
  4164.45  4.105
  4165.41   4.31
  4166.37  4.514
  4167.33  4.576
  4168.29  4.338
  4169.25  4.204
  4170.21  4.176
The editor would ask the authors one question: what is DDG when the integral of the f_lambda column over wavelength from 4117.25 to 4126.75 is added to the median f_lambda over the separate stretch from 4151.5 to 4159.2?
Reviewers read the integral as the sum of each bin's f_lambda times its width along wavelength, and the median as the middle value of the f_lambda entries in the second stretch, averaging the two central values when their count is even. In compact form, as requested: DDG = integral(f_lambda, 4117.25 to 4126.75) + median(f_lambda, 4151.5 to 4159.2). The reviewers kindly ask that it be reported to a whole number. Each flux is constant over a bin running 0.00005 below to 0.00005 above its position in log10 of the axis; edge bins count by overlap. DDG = 45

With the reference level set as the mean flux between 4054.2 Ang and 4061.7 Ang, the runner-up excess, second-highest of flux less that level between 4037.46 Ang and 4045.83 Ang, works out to 0.2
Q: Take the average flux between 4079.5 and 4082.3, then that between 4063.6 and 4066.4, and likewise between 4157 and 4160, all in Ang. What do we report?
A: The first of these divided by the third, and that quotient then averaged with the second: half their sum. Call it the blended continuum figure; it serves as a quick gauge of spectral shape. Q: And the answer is 2.45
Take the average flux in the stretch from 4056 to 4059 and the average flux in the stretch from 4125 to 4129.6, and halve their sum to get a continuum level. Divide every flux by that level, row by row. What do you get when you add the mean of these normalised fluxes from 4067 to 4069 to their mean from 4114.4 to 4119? 1.96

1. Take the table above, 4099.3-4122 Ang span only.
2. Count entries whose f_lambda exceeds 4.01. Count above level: 15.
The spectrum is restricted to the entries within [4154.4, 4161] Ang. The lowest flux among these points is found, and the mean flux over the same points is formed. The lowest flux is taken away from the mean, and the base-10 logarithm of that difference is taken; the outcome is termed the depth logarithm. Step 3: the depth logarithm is -0.8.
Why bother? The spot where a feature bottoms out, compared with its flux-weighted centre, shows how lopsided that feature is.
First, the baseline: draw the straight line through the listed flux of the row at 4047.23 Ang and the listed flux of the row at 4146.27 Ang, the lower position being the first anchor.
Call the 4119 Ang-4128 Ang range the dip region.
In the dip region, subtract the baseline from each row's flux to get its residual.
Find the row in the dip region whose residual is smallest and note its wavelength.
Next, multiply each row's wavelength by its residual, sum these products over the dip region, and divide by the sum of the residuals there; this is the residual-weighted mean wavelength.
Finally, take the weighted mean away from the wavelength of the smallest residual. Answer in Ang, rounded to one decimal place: -5.0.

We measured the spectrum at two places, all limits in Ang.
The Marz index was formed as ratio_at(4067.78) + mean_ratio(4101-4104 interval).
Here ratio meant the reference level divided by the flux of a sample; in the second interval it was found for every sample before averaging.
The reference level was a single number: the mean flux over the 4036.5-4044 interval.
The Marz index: 2.11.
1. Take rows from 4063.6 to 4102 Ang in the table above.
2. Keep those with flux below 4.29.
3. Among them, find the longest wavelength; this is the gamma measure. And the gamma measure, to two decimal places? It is 4101.64 Ang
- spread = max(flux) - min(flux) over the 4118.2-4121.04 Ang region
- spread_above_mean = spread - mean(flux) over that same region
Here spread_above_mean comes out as -4.0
